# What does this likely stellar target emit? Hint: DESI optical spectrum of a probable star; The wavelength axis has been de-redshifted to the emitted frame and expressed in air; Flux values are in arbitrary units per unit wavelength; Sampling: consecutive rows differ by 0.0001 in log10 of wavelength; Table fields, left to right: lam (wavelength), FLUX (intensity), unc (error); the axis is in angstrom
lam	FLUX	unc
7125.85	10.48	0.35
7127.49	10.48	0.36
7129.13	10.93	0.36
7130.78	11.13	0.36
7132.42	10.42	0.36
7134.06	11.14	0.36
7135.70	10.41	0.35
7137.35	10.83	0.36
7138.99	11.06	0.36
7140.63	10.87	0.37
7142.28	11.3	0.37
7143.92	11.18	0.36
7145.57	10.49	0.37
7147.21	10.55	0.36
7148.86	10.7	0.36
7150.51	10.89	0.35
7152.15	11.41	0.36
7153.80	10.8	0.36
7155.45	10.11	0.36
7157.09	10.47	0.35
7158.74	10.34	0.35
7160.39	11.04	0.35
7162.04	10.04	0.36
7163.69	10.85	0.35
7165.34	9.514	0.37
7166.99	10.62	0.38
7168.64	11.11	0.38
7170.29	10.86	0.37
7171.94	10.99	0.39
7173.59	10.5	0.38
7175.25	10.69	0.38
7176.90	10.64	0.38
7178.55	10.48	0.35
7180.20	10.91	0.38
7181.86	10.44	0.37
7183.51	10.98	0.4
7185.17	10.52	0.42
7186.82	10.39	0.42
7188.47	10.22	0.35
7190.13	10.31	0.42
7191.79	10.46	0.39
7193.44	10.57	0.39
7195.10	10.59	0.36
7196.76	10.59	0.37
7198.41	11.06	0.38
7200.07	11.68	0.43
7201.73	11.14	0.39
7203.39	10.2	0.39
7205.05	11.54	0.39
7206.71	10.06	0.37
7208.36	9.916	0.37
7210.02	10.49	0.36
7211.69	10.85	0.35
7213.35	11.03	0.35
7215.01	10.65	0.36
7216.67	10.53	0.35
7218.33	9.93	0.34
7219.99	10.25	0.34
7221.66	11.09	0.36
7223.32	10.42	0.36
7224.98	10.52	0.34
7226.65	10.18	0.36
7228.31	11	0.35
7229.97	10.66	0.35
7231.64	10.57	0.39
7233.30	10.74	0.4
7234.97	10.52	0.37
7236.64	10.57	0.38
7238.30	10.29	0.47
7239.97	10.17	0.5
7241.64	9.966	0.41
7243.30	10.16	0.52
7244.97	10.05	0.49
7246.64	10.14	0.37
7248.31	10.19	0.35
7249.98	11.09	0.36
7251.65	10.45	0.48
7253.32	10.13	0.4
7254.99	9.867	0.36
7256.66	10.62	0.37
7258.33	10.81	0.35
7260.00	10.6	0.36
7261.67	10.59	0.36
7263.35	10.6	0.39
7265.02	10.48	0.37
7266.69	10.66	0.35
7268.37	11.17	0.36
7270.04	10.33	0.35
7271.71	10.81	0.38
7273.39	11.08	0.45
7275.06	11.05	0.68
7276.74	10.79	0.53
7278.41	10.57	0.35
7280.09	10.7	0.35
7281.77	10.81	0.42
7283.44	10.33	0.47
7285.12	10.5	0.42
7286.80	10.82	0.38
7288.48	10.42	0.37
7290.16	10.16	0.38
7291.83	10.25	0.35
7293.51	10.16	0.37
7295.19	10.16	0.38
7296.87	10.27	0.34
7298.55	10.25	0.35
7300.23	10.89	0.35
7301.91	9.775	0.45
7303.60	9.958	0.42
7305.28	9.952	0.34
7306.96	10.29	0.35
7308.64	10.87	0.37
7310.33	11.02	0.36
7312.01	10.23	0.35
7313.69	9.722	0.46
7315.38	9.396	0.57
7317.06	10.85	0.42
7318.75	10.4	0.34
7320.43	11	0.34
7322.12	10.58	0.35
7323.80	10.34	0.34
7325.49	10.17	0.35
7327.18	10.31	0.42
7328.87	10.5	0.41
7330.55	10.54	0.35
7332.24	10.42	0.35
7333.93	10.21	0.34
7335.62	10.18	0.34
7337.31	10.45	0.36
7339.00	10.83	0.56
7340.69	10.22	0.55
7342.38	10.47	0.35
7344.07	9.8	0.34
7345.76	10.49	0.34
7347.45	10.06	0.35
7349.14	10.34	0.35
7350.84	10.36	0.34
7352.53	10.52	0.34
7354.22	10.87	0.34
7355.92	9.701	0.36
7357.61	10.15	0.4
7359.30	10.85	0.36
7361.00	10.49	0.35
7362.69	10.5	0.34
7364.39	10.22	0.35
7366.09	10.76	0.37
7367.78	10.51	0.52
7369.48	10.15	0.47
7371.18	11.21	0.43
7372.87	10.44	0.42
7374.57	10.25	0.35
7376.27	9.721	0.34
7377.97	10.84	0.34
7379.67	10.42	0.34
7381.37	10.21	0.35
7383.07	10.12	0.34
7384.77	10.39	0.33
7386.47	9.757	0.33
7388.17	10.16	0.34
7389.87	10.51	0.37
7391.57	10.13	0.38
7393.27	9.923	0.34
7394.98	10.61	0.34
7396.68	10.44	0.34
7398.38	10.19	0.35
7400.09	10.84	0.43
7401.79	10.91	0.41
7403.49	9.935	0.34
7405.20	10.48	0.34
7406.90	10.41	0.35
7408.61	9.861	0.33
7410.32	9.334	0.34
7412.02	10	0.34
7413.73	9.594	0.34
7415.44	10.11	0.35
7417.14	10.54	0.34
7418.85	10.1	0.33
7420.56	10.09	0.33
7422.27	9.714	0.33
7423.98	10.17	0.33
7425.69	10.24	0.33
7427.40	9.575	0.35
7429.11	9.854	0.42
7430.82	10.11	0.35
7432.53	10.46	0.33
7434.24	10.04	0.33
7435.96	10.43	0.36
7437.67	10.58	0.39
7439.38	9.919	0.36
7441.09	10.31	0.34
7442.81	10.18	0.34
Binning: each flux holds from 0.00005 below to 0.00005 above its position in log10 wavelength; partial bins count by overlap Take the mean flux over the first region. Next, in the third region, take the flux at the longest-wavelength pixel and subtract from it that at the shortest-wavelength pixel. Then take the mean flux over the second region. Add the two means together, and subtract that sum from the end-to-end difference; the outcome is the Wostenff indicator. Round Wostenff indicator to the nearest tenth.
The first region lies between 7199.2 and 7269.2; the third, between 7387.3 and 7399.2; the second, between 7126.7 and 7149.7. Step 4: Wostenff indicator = -21.3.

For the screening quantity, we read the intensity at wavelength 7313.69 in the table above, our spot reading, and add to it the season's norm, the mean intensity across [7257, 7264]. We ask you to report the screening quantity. 20.4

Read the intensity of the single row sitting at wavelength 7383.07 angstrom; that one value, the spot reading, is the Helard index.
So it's 10.12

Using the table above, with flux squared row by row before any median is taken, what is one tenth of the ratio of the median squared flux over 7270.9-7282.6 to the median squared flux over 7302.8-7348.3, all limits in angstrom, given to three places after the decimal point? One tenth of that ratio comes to 0.109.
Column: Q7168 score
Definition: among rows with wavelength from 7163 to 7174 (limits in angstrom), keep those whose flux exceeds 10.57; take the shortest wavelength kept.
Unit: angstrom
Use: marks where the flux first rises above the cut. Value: 7163.69 angstrom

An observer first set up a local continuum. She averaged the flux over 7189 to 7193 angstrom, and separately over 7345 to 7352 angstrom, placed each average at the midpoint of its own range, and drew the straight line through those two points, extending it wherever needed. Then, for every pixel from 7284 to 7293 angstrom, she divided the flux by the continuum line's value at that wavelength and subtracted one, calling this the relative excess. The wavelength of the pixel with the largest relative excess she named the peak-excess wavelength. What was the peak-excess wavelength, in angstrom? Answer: 7286.80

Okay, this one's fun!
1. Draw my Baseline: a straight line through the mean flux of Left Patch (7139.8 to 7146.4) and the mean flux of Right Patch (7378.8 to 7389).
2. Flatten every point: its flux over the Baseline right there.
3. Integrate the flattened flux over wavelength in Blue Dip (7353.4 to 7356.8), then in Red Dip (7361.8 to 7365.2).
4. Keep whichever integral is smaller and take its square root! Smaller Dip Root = 1.84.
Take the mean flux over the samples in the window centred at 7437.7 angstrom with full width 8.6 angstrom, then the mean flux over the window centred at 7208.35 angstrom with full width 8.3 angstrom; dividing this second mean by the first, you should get 1.03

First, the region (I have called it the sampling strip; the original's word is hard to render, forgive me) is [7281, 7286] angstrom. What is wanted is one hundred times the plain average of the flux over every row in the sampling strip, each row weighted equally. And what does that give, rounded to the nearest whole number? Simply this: 1055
